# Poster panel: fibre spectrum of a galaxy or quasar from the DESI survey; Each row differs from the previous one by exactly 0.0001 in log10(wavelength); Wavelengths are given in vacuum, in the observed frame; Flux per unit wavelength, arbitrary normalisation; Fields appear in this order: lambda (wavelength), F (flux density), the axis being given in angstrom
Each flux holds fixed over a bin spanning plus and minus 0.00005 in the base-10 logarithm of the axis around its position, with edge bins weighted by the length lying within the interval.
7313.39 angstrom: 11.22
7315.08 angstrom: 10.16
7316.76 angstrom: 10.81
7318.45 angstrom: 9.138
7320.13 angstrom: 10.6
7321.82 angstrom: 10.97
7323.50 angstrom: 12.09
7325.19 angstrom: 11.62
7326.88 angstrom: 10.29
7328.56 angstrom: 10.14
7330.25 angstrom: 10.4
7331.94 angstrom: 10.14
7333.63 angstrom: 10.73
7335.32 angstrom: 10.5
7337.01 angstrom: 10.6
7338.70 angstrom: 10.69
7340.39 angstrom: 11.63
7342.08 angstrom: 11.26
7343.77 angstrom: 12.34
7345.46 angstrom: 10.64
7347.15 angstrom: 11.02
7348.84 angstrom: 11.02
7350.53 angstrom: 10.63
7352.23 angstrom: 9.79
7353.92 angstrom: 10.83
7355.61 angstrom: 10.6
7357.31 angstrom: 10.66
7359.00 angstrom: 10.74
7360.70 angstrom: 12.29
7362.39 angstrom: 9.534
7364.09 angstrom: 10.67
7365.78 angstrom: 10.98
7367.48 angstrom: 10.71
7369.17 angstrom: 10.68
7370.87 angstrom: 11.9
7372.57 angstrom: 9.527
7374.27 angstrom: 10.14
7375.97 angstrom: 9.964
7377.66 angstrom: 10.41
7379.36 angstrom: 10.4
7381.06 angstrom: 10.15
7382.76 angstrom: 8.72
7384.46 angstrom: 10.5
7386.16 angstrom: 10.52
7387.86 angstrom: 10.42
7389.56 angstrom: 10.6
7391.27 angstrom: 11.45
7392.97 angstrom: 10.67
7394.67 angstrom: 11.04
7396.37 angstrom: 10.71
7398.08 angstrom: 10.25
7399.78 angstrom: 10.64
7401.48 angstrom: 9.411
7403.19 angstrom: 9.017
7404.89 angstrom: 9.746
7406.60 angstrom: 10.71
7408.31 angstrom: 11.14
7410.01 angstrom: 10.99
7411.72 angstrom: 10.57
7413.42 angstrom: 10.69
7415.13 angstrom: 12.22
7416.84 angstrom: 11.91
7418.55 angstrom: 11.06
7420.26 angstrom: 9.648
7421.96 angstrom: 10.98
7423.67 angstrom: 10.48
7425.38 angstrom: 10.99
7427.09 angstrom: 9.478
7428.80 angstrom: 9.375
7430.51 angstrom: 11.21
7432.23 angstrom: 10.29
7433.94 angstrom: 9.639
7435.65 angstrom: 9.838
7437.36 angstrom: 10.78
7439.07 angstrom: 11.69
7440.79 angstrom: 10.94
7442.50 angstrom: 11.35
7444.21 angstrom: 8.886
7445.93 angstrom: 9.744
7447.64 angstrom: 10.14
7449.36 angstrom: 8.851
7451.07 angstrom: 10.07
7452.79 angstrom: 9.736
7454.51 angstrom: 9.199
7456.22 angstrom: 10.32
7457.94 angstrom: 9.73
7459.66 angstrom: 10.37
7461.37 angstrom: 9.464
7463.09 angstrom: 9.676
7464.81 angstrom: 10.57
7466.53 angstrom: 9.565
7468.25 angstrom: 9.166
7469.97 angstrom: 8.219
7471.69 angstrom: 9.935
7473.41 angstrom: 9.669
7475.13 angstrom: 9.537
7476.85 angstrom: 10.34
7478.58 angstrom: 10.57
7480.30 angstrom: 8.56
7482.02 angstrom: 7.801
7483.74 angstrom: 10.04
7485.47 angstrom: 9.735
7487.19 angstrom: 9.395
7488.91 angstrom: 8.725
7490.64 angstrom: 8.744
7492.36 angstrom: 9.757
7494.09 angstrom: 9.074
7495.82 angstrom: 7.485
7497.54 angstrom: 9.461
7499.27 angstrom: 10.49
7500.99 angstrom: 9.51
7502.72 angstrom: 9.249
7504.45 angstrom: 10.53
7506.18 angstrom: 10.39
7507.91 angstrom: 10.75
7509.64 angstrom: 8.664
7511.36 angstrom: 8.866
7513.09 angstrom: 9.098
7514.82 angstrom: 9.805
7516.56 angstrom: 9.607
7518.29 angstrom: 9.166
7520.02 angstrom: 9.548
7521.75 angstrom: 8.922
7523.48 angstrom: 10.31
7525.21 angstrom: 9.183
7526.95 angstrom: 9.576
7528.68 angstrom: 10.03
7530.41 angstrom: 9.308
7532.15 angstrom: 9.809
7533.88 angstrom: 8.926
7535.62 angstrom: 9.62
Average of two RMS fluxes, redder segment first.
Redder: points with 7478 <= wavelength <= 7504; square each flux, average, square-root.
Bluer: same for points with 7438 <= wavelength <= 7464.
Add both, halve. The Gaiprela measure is 9.7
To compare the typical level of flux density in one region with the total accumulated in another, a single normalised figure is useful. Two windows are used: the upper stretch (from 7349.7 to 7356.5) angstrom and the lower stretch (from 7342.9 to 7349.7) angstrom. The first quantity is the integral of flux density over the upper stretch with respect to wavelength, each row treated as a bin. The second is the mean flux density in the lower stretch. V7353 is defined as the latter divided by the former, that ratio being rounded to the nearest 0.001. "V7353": 0.159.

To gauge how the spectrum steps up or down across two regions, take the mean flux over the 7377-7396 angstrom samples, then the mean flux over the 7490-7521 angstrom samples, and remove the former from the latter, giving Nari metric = -0.99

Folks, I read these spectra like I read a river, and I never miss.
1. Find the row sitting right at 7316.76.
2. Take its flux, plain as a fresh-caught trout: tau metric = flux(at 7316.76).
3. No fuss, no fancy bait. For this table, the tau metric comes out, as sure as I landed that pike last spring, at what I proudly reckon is 10.81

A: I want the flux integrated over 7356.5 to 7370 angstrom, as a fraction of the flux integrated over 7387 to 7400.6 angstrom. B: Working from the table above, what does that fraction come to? 1.00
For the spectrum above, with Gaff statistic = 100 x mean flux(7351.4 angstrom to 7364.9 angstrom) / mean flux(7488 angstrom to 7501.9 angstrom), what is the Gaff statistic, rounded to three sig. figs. 116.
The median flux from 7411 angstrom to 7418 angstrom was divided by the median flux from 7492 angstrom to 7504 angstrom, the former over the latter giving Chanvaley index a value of 1.19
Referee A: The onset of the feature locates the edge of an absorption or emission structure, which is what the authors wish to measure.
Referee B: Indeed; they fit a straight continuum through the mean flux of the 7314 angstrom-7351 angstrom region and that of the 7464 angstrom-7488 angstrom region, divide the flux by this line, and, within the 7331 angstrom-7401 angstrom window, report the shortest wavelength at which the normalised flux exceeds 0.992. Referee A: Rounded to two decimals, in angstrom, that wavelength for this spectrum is 7333.63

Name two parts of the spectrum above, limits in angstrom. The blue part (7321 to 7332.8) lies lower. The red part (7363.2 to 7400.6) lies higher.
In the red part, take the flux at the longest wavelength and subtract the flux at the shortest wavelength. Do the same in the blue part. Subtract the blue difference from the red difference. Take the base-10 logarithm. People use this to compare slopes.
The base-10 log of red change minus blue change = -0.10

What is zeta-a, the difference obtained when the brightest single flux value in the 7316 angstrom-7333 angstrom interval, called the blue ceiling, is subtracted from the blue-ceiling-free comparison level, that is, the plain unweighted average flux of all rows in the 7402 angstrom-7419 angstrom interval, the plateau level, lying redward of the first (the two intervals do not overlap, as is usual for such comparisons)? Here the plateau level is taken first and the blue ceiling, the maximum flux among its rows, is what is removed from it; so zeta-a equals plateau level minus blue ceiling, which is -1.3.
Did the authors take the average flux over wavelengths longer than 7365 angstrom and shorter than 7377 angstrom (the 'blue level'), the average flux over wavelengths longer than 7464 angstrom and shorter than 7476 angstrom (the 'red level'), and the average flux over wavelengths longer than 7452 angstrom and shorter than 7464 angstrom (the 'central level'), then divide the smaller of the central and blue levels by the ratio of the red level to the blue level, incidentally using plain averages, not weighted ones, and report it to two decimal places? 10.85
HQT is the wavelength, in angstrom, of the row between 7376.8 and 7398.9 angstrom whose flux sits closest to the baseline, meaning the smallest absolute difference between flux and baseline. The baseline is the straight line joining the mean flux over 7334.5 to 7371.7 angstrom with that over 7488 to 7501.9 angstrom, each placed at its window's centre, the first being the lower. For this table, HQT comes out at 7384.46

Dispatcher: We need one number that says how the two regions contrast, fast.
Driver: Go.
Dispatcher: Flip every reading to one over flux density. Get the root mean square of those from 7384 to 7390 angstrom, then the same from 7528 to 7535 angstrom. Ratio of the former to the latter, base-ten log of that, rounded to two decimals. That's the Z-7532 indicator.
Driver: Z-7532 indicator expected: -0.04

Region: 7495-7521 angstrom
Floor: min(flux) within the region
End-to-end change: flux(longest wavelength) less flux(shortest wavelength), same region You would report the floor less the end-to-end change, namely 5.4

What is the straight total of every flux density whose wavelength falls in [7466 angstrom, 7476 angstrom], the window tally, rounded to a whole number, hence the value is 56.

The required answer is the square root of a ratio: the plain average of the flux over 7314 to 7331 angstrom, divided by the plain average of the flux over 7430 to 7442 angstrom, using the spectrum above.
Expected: 1.000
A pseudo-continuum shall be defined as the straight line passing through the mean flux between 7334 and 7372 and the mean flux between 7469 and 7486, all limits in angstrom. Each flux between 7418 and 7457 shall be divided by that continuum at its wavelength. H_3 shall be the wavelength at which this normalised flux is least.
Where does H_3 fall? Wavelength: 7444.21 angstrom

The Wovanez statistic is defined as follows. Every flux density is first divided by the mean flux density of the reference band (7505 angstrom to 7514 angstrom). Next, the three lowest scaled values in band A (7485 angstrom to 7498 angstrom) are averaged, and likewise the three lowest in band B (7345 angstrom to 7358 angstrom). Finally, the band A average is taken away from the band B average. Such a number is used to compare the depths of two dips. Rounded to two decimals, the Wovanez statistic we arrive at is 0.21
